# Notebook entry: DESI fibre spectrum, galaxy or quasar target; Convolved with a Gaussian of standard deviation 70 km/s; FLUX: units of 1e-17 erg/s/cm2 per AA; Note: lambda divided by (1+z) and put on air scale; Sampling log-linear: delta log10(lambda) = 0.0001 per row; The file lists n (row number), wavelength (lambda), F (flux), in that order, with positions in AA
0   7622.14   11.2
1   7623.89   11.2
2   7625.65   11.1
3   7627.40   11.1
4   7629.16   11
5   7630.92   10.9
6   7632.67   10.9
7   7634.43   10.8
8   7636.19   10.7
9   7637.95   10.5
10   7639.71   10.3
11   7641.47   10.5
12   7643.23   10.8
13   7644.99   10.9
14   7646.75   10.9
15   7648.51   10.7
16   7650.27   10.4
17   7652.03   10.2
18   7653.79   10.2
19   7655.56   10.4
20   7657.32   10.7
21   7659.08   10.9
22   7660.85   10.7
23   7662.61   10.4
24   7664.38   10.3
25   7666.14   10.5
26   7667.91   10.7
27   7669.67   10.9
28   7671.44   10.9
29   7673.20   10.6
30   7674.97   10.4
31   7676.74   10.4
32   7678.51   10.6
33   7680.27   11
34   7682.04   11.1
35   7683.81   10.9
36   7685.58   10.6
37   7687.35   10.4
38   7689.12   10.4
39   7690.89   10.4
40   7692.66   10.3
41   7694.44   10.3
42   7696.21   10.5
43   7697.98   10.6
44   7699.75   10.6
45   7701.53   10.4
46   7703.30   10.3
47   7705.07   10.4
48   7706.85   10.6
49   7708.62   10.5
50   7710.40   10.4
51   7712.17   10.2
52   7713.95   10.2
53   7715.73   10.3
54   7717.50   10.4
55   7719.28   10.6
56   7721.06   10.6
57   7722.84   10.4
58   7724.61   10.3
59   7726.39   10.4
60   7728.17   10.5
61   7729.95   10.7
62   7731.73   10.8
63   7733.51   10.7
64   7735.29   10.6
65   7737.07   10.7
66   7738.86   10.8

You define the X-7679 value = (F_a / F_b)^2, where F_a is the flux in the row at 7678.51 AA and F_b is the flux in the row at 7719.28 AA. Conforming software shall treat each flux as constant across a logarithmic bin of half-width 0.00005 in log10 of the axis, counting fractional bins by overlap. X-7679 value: 1.000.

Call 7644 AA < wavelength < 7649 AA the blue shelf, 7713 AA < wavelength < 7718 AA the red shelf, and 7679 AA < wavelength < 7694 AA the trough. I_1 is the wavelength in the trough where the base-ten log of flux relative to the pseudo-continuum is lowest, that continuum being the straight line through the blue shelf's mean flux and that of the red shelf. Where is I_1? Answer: 7692.66 AA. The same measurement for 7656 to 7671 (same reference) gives 7664.38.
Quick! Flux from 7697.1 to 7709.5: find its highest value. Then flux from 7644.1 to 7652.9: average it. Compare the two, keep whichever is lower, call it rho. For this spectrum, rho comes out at 10.6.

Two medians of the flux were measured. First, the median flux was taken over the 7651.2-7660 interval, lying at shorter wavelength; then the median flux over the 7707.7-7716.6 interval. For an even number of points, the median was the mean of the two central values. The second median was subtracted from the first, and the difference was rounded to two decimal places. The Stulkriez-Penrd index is 0.10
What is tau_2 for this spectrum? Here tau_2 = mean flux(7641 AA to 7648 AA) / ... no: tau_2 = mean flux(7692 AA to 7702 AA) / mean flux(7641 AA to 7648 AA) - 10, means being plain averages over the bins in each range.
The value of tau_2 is -9.03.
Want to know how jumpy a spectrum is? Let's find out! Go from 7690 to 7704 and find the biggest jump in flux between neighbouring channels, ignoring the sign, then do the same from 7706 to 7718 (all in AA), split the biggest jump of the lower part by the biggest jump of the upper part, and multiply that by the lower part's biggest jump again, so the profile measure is 0.20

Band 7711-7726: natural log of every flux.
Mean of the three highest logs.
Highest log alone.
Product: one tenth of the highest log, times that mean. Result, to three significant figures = 0.556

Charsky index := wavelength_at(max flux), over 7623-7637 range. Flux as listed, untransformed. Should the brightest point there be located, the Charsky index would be 7623.89 AA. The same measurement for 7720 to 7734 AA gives 7731.73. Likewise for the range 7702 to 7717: 7706.85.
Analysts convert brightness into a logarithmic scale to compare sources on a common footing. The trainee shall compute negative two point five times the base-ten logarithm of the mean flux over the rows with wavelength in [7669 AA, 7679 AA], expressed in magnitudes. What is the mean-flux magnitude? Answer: -2.57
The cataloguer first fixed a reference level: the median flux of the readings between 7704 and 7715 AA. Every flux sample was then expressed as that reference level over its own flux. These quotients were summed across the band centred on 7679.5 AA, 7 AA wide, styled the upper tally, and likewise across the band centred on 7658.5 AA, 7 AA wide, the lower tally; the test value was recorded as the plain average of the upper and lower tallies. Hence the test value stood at 3.88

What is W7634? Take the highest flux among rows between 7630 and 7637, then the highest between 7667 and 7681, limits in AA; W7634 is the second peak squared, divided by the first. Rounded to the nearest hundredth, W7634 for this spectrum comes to 11.10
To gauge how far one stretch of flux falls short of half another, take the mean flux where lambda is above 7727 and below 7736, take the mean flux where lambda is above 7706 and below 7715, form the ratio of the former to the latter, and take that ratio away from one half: -0.527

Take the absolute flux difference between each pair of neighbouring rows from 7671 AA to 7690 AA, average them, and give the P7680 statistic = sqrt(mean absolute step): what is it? 0.436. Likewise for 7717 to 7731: 0.359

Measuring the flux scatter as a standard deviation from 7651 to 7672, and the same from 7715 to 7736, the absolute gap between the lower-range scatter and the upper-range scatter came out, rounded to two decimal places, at 0.10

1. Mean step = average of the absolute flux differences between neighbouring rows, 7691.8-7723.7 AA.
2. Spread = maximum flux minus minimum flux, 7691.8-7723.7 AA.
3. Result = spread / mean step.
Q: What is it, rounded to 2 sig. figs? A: 3.6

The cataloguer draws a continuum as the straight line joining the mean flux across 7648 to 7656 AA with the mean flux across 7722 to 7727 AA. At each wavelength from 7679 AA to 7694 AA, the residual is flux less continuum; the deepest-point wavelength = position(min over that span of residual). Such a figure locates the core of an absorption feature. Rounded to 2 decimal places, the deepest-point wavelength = 7692.66 AA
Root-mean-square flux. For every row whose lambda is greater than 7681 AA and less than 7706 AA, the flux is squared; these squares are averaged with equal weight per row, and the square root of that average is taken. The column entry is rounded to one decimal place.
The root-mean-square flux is 10.5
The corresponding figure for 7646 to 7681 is 10.6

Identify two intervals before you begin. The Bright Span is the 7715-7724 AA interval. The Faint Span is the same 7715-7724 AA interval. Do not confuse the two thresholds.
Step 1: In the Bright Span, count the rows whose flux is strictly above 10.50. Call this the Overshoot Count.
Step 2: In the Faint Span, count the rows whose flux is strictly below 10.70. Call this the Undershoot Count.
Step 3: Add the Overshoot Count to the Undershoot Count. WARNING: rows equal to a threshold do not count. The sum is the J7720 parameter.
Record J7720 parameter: 7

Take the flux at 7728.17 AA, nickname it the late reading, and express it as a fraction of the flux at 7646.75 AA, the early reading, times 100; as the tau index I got 96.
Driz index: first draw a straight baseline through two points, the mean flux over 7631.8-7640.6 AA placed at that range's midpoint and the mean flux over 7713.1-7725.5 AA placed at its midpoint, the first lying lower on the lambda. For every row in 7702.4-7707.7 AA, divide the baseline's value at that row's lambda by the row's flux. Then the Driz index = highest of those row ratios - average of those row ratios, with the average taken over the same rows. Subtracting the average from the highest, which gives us 0.013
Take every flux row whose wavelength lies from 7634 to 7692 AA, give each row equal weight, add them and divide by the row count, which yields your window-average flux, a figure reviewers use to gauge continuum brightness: 10.6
